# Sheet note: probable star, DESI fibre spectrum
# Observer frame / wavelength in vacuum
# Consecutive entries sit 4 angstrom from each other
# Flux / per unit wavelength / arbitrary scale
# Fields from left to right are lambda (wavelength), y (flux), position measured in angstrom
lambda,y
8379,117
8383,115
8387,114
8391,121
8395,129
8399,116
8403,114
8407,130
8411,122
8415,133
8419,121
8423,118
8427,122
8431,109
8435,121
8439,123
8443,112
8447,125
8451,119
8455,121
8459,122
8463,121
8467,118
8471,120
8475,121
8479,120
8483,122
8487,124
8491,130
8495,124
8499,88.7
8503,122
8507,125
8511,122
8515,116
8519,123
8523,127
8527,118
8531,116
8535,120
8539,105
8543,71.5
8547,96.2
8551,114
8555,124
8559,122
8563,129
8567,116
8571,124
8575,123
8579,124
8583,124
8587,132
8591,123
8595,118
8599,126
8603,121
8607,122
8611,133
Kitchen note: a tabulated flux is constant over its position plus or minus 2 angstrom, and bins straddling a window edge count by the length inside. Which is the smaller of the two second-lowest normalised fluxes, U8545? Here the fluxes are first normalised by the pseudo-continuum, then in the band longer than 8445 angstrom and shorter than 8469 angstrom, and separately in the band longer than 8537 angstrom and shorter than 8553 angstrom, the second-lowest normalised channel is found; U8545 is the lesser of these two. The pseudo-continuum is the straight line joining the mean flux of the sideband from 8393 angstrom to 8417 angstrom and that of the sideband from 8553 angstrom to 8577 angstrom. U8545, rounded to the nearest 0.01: 0.78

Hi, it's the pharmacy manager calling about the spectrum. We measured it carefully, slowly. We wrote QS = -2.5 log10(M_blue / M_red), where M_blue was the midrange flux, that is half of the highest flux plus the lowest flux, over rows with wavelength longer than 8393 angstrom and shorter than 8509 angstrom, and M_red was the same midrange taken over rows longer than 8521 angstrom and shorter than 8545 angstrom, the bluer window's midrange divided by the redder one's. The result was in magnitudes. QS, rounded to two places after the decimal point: -0.12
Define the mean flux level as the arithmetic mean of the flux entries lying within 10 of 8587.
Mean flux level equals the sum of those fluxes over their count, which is 124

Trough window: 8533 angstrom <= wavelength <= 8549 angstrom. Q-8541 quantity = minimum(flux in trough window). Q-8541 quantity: 71.5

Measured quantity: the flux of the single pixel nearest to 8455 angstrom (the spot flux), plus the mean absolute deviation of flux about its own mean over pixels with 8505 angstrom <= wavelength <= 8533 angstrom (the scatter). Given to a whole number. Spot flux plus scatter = 125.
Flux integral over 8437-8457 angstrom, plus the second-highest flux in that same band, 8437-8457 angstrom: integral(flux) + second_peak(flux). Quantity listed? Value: 2523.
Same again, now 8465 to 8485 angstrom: 2525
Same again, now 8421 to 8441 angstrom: 2494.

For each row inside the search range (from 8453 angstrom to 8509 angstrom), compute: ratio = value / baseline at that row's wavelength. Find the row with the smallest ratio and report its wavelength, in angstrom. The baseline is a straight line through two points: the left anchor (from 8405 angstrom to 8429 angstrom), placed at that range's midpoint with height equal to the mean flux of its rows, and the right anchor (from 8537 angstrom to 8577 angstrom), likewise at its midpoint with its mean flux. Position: 8499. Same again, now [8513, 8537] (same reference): 8515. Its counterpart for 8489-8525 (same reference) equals 8499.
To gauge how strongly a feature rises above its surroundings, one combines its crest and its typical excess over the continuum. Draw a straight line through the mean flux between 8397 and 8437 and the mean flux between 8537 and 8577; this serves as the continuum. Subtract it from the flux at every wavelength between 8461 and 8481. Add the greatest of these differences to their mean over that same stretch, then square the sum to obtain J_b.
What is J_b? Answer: 40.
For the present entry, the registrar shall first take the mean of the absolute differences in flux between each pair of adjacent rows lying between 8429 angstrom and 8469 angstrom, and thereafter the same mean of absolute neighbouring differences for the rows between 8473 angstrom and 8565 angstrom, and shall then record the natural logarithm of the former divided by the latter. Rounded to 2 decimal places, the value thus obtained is -0.63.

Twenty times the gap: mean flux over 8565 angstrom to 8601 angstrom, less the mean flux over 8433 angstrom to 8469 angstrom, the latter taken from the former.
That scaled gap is 62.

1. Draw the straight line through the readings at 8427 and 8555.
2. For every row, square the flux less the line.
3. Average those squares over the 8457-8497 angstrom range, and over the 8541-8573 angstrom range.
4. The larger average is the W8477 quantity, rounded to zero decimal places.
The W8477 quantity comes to 462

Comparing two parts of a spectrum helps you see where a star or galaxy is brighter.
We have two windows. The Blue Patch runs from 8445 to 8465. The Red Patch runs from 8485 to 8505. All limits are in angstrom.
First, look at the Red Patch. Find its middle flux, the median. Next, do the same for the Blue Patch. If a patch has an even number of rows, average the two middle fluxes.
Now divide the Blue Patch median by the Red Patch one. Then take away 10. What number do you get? -9.02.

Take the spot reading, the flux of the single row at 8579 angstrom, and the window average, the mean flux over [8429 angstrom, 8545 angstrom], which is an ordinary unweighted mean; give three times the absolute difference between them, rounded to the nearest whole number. 20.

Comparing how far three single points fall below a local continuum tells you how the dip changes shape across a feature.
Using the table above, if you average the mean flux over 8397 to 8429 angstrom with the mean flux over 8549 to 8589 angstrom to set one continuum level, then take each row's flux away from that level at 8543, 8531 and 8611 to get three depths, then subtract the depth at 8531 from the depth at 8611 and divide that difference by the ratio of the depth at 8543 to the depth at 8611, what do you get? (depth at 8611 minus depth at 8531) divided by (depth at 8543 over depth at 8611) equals 3.5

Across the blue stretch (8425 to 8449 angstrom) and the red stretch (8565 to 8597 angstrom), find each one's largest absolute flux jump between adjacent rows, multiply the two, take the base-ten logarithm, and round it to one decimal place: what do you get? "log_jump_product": 2.1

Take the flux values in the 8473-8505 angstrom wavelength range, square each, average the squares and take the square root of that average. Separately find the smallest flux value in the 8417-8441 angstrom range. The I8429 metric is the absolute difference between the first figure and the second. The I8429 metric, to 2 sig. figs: 11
